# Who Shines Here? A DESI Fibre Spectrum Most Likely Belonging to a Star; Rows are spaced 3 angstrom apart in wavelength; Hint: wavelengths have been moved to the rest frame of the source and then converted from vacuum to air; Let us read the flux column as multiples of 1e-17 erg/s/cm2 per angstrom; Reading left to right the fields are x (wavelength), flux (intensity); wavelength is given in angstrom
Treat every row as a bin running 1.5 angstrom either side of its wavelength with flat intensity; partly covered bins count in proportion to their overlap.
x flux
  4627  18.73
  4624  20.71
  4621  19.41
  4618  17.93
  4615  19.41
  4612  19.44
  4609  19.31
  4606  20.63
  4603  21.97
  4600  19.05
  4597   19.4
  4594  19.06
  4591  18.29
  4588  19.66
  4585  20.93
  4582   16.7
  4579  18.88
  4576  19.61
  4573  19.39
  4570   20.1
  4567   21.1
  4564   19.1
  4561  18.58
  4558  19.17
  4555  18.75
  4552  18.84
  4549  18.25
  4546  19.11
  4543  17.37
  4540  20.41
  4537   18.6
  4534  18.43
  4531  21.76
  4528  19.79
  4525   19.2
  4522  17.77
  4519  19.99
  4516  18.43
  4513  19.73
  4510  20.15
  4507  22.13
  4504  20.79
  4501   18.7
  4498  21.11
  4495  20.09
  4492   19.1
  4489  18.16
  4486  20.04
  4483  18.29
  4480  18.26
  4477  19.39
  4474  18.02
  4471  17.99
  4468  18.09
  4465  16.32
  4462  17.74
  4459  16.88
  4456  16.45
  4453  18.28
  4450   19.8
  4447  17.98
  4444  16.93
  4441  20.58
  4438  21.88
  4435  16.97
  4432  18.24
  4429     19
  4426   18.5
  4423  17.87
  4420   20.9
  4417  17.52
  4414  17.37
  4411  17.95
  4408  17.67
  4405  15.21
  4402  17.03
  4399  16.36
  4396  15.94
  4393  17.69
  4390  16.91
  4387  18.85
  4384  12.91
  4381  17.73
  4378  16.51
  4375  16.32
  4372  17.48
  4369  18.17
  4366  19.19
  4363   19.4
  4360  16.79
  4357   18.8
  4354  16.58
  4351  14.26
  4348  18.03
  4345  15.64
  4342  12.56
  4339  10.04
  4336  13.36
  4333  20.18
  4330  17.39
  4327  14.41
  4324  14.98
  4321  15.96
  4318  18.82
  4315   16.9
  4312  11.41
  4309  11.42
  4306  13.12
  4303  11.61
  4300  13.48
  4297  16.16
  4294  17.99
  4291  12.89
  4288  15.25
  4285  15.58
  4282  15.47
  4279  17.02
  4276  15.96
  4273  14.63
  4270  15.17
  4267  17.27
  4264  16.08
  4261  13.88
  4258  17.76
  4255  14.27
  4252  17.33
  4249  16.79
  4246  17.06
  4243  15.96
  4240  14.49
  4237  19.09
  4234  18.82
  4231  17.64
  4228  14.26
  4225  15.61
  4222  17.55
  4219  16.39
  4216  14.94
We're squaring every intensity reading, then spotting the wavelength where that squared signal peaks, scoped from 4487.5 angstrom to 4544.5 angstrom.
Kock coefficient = 4507 angstrom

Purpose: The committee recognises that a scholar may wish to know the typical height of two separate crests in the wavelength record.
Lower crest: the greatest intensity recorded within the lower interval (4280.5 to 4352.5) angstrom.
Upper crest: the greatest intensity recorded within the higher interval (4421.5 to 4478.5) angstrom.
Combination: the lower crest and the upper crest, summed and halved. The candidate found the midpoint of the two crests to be 21.0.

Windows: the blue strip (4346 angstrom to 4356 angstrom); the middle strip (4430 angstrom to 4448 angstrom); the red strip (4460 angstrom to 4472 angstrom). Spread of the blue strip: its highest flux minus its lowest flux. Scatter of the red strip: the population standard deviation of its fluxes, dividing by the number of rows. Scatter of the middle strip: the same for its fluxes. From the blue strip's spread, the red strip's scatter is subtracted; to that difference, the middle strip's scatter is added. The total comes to 4.9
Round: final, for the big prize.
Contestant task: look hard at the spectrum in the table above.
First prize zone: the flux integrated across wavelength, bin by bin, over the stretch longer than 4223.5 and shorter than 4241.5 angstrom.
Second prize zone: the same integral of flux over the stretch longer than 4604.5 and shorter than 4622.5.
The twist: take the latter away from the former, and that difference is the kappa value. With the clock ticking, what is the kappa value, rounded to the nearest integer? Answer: -49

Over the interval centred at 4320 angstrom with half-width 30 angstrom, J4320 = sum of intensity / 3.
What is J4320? 99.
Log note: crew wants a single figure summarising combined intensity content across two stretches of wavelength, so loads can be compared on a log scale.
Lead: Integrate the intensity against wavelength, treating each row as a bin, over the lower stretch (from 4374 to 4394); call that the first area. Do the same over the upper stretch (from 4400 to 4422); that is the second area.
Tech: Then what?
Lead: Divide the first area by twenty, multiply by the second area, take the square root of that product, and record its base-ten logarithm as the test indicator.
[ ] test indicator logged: 1.91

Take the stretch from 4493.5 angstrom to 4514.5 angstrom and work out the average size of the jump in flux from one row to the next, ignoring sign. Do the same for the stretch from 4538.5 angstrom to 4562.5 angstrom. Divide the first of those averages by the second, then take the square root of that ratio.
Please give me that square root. 1.2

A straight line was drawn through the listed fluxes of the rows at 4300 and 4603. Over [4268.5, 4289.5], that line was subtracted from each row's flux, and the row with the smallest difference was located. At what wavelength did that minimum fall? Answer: 4273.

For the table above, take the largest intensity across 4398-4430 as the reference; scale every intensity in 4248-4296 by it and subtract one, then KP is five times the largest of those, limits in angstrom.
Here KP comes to -0.7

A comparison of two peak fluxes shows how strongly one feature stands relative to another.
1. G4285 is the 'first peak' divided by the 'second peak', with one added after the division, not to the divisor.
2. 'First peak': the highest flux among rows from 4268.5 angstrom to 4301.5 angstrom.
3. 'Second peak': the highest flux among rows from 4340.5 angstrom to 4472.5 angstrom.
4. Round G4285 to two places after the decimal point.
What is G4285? 1.82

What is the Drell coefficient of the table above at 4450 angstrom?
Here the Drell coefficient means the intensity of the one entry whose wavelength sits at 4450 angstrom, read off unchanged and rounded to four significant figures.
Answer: 19.80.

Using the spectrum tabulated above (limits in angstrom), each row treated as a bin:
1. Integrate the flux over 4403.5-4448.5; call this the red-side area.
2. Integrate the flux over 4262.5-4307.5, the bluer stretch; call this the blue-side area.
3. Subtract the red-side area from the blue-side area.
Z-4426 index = -141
